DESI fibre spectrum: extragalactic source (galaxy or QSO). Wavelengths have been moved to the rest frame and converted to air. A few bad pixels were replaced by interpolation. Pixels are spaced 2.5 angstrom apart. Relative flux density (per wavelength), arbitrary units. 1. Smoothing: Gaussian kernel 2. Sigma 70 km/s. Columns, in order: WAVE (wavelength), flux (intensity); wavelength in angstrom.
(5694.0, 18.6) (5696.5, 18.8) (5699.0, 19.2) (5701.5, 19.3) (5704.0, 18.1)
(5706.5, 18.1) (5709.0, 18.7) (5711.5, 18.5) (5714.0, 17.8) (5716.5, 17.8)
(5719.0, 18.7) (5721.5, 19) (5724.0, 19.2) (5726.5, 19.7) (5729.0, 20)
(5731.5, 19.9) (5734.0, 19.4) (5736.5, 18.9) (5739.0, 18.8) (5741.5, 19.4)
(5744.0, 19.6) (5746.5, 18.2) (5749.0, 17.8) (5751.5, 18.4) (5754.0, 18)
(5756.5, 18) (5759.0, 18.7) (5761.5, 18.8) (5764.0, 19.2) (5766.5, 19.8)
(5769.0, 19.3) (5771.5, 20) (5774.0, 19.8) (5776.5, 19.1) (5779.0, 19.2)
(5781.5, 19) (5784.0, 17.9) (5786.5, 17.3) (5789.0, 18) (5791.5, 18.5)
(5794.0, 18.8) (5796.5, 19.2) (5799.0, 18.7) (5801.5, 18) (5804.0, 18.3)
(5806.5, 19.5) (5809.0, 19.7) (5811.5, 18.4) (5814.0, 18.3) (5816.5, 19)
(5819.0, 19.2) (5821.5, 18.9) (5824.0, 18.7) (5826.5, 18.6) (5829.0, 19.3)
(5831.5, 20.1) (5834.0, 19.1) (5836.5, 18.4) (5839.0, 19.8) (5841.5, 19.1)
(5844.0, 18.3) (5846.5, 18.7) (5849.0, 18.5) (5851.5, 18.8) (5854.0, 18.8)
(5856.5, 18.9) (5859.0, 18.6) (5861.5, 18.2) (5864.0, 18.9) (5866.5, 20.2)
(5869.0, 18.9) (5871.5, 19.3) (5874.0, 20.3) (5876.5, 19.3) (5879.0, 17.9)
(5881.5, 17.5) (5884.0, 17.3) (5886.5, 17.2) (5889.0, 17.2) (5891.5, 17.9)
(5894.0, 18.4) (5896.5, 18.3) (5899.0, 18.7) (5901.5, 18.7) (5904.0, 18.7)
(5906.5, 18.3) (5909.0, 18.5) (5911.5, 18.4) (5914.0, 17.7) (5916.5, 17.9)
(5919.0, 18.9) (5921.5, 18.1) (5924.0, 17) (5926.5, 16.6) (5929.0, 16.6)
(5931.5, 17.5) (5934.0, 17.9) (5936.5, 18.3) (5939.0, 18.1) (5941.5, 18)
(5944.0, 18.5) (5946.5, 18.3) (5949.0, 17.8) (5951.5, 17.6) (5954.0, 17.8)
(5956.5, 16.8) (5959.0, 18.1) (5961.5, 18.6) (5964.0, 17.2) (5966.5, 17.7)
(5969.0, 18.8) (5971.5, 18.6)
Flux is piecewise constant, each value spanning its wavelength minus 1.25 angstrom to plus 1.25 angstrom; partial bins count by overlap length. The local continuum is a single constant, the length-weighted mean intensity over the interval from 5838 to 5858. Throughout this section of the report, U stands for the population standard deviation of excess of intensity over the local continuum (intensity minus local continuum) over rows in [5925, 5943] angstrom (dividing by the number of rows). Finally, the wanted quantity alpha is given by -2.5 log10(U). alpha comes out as 0.46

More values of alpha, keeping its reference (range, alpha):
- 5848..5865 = 1.56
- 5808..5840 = 0.65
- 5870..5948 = 0.26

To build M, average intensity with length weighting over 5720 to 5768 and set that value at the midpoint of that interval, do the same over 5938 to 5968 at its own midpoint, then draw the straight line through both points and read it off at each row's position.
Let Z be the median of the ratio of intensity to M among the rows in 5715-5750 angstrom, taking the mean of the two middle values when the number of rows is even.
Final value 1.00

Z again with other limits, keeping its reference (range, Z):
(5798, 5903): 1.02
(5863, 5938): 1.01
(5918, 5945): 1.00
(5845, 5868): 1.02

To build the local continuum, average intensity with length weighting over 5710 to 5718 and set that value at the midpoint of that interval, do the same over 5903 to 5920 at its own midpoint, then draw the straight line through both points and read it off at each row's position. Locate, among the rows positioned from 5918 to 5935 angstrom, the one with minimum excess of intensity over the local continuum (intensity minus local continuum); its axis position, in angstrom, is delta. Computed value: 5929.0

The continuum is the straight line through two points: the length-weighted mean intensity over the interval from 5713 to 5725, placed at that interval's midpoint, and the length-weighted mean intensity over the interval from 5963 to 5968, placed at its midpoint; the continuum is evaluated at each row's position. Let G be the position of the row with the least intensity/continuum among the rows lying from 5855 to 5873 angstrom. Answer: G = 5861.5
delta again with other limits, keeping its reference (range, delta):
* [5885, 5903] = 5889.0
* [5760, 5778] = 5761.5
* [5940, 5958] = 5956.5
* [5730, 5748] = 5746.5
